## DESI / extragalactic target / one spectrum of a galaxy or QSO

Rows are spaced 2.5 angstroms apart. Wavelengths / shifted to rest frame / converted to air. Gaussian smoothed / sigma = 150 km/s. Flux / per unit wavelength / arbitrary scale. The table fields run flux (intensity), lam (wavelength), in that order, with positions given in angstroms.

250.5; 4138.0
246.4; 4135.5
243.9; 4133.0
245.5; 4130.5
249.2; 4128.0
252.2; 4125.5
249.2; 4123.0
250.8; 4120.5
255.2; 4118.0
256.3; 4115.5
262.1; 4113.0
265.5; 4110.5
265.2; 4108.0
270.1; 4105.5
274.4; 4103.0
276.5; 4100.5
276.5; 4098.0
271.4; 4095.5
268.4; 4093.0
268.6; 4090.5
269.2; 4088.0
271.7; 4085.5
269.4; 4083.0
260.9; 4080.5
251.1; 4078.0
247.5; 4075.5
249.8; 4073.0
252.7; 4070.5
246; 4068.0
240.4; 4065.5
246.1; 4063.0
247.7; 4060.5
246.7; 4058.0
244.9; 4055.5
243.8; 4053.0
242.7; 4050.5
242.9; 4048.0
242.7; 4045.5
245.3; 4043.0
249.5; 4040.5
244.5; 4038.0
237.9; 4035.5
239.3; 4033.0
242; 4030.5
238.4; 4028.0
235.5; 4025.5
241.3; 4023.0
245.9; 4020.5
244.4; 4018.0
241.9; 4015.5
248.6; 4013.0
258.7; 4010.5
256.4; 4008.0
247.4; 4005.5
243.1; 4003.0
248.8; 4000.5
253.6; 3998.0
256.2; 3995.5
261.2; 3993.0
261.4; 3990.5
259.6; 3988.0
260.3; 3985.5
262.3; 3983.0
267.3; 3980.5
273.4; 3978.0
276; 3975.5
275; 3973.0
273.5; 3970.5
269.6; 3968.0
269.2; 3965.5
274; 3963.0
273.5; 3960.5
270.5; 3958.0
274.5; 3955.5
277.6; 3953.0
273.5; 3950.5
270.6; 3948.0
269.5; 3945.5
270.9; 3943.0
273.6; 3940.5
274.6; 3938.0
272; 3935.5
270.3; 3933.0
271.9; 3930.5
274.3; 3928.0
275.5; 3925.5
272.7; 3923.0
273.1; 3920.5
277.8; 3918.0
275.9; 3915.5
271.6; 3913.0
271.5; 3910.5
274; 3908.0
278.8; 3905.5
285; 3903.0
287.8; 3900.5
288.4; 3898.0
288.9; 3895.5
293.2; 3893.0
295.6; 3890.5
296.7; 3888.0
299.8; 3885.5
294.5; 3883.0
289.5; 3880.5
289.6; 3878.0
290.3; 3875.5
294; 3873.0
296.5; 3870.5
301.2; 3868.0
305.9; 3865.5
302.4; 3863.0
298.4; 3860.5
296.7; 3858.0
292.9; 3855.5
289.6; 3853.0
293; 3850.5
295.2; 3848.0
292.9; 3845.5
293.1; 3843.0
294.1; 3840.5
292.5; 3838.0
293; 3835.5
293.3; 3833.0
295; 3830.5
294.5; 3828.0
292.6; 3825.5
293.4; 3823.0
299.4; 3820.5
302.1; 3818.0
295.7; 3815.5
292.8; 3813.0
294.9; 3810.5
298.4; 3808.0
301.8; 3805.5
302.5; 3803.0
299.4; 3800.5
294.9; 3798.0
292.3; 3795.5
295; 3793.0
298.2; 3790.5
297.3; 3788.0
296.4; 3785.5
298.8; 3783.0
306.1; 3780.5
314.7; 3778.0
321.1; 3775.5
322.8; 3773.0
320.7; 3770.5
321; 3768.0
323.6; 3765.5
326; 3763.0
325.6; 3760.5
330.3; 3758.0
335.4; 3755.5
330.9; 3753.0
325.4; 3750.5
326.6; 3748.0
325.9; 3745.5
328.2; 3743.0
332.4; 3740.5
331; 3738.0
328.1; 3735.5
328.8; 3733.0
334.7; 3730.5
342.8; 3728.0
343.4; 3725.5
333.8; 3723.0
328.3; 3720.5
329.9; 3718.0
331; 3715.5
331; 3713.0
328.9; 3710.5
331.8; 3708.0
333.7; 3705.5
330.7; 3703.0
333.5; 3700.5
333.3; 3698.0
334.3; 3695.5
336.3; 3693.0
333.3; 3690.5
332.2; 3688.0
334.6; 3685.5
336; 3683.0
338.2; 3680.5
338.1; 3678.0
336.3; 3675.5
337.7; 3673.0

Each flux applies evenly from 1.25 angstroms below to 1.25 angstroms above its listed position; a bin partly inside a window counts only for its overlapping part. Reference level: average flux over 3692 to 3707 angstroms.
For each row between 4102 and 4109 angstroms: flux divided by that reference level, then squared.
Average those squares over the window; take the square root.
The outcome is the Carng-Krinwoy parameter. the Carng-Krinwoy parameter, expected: 0.81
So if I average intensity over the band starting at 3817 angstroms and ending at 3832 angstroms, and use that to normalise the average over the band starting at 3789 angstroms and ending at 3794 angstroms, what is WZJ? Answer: 1.00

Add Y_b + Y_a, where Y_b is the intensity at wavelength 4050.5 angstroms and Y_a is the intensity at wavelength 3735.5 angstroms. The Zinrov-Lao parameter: 571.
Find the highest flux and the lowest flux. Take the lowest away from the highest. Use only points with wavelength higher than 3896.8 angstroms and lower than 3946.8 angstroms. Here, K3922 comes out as 19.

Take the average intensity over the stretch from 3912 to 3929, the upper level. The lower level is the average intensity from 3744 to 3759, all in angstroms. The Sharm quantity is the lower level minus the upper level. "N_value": 55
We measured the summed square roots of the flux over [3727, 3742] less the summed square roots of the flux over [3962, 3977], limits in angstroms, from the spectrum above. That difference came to 10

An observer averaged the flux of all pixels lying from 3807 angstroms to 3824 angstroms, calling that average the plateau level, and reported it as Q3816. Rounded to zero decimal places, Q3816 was 297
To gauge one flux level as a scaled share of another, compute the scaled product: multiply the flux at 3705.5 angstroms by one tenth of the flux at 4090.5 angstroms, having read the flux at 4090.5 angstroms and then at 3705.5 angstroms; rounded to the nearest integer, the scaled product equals 8963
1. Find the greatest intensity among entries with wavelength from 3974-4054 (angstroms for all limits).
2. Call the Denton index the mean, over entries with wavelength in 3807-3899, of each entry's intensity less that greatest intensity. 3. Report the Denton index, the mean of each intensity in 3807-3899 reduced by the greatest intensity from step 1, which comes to 19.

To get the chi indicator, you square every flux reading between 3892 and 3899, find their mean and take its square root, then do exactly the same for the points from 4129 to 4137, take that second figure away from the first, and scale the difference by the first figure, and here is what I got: 0.15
